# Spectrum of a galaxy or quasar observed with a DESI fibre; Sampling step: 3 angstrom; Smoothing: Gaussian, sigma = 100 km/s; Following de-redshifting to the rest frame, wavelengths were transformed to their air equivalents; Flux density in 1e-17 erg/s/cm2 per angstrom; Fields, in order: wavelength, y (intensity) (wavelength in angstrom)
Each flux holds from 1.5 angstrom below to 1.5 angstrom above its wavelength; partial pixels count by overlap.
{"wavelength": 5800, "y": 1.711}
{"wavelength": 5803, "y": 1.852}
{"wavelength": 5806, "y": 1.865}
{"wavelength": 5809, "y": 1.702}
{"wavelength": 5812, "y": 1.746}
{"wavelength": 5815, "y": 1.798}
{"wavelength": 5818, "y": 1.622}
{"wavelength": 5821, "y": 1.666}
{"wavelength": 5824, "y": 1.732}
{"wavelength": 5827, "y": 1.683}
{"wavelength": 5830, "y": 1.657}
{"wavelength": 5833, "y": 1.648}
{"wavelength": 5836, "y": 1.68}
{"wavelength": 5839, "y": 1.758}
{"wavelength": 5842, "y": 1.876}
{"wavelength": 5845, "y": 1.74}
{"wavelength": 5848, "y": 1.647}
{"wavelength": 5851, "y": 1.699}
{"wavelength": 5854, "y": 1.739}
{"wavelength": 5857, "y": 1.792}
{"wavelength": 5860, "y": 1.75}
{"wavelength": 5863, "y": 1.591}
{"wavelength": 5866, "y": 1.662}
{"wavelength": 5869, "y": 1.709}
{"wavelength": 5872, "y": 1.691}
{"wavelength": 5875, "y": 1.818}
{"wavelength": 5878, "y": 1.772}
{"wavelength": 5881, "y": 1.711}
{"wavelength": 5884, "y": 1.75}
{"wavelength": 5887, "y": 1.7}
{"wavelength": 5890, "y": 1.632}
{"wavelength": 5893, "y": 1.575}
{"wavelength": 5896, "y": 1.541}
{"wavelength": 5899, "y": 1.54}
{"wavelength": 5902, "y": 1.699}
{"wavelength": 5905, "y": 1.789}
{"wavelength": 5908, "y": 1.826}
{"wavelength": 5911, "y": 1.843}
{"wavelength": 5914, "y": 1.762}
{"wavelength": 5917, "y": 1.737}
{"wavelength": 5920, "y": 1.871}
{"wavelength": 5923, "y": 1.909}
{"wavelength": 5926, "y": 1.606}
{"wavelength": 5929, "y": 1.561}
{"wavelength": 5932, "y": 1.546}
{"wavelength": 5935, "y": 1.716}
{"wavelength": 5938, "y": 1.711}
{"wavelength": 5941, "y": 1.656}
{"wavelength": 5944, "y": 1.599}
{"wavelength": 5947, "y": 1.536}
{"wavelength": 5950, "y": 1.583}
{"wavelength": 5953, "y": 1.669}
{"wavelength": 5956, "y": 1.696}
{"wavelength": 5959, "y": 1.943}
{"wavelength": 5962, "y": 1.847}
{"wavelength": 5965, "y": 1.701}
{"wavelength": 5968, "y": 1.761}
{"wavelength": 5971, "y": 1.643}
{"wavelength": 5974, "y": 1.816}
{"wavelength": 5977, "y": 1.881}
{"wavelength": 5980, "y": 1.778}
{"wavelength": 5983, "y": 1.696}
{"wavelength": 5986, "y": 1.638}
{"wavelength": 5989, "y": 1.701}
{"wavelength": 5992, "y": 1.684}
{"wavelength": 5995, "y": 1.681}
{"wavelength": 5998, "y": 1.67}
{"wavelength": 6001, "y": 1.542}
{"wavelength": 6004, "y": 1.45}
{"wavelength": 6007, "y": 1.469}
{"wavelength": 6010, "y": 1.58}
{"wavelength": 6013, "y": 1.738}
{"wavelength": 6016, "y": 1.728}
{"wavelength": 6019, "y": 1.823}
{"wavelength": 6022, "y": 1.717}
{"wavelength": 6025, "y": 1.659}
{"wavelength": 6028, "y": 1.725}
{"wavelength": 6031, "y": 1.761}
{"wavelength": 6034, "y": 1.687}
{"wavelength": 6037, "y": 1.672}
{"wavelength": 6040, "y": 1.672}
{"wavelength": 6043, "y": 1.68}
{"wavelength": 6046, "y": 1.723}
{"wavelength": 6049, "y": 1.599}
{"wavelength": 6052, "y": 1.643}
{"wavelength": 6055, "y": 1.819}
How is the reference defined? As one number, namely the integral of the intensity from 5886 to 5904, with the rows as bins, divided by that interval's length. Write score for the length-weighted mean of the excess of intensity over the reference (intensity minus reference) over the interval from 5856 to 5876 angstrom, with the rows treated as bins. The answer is 0.09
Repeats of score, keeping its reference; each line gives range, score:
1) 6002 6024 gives 0.02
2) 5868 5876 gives 0.12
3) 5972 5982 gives 0.19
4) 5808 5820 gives 0.10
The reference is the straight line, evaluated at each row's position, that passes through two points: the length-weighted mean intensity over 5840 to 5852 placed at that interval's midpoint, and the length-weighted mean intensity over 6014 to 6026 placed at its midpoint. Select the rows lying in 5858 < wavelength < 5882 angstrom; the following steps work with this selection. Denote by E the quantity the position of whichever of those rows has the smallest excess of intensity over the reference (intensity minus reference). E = 5863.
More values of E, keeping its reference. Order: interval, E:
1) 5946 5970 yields 5947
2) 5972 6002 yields 6001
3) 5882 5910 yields 5899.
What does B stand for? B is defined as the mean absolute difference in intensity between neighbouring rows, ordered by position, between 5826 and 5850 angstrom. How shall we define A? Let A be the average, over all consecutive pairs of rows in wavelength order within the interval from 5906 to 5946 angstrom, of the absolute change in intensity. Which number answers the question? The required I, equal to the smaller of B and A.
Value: 0.0703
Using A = 0.079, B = 0.070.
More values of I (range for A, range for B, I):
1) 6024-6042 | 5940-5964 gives 0.0382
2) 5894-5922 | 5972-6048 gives 0.0592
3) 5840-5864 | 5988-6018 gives 0.0610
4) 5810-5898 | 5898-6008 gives 0.0658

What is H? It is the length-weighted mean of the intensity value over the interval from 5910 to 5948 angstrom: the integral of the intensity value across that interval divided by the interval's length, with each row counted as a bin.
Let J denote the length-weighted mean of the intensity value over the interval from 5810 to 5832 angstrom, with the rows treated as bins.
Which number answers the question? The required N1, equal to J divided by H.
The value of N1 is 1.002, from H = 1.70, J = 1.699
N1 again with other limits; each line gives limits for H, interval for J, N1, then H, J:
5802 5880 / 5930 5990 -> 0.988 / 1.73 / 1.705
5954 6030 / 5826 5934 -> 1.003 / 1.70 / 1.709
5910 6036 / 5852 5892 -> 1.010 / 1.70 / 1.715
